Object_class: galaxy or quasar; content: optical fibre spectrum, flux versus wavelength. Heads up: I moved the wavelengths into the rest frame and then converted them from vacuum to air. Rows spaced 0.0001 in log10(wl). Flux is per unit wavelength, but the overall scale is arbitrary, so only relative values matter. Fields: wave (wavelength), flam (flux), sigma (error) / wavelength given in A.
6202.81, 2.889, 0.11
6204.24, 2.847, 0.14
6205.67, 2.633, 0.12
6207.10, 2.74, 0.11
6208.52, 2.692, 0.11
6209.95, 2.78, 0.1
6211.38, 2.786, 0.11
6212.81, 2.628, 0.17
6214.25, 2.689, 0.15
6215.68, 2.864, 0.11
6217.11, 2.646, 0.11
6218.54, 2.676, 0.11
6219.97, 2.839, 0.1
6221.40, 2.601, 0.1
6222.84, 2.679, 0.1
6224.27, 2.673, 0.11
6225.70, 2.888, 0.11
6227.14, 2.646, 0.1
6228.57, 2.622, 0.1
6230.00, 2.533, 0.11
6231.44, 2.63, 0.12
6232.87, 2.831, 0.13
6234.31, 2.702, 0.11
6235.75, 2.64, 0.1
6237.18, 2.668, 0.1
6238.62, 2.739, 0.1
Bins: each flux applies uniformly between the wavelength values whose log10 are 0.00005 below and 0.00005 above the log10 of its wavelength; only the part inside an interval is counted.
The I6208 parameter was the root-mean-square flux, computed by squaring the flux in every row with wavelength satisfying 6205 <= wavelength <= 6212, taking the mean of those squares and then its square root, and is 2.73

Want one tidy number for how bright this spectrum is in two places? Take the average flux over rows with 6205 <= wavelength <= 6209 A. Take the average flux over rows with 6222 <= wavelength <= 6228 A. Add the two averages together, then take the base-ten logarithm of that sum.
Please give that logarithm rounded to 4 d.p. 0.7332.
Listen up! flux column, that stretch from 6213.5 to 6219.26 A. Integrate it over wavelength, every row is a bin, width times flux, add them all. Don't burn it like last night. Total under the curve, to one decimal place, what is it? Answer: 15.6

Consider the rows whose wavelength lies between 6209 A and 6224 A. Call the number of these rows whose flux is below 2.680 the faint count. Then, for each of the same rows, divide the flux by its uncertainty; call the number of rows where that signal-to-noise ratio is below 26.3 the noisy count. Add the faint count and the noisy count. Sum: 12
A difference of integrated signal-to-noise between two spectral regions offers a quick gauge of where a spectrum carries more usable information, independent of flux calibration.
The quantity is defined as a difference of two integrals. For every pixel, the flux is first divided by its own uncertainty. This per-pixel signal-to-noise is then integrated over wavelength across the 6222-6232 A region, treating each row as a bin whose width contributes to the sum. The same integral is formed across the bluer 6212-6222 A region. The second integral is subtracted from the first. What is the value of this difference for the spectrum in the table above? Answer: 19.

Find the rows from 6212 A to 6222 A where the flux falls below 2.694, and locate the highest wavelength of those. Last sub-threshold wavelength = 6221.40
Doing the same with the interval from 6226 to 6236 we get 6235.75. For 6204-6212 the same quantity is 6208.52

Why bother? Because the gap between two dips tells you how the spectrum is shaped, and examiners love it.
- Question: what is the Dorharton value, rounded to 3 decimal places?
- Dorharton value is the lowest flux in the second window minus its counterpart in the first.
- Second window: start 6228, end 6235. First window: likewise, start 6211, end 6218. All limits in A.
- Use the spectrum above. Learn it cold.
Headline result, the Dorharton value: -0.095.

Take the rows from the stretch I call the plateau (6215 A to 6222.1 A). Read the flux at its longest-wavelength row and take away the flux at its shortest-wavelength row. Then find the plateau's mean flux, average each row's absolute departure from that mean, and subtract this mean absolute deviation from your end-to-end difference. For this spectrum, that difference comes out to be -0.36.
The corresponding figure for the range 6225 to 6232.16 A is -0.35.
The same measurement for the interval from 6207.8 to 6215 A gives -0.06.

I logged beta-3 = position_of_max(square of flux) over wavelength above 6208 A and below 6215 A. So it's 6211.38 A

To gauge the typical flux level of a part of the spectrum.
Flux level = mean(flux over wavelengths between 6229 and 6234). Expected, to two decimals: 2.66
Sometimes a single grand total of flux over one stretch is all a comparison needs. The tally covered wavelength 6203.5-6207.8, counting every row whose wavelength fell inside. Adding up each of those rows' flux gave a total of 8.22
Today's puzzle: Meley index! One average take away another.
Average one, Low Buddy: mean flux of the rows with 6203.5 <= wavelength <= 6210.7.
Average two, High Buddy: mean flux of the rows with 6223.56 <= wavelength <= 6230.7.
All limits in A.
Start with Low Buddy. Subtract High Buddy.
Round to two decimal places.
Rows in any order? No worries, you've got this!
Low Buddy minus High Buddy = 0.07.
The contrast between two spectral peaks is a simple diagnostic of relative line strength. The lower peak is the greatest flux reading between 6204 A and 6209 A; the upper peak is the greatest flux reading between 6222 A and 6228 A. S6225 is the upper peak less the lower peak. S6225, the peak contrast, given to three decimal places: 0.041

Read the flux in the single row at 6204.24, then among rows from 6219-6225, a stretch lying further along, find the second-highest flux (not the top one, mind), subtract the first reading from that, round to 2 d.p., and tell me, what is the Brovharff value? -0.17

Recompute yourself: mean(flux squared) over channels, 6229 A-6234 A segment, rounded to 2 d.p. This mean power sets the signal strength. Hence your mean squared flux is 7.12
